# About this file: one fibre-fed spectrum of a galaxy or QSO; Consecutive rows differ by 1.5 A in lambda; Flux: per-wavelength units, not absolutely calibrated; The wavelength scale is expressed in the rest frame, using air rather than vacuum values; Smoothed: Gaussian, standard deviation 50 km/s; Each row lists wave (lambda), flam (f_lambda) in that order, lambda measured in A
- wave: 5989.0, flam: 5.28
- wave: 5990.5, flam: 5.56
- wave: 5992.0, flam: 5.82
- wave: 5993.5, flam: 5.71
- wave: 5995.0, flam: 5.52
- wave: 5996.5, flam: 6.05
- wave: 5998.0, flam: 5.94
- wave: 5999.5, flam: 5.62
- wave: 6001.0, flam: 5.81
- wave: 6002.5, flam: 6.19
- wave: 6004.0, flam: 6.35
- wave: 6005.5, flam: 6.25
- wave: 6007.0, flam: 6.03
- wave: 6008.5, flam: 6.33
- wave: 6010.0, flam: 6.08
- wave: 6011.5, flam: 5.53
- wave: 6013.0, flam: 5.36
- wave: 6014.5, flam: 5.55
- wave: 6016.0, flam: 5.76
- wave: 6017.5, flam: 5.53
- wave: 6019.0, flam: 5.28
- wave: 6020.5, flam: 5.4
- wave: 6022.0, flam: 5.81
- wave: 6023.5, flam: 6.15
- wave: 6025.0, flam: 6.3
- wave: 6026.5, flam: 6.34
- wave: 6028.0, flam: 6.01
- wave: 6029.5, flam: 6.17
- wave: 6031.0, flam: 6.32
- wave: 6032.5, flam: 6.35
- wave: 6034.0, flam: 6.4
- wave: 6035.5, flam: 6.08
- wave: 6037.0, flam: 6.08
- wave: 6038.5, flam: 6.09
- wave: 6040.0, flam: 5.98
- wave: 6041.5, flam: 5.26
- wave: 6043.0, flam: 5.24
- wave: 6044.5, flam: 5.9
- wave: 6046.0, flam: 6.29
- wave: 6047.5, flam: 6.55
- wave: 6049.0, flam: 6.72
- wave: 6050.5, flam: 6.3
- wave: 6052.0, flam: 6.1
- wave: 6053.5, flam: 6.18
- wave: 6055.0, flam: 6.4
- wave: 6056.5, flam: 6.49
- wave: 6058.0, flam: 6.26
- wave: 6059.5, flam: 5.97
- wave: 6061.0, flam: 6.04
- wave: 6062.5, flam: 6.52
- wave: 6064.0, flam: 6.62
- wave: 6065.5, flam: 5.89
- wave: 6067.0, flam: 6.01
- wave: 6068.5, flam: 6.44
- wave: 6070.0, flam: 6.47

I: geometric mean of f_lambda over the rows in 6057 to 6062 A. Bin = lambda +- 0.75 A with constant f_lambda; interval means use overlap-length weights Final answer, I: 6.09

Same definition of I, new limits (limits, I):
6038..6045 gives 5.68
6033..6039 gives 6.16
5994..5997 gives 5.78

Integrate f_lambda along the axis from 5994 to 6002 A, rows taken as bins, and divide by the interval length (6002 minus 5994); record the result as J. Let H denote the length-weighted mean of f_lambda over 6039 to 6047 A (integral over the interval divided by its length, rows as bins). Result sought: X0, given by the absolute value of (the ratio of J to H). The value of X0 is 1.00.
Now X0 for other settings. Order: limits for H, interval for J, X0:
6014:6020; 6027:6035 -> 1.13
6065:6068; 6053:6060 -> 1.05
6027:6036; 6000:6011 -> 0.98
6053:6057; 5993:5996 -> 0.89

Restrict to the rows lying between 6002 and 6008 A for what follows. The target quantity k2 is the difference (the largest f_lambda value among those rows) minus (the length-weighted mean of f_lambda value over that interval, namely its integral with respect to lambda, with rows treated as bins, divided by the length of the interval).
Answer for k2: 0.14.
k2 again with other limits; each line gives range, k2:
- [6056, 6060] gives 0.25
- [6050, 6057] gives 0.20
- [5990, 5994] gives 0.12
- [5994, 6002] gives 0.25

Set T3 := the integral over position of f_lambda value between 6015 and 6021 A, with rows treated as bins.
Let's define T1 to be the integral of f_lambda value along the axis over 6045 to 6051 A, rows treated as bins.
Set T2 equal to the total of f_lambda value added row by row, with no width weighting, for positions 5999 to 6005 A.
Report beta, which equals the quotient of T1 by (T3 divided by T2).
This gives 28.1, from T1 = 39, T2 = 24.0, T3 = 33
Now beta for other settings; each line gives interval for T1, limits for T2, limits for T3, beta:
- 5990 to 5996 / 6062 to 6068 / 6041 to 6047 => 24.8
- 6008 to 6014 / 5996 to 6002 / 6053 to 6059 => 21.5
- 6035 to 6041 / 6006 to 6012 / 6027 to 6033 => 23.2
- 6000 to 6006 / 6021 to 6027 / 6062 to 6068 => 24.1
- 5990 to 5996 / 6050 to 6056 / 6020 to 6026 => 23.8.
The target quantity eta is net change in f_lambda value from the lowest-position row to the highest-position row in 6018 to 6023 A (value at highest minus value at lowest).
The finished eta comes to 0.5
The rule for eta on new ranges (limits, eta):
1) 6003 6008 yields -0.3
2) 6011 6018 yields 0.0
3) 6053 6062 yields -0.1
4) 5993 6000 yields -0.1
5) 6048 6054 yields -0.5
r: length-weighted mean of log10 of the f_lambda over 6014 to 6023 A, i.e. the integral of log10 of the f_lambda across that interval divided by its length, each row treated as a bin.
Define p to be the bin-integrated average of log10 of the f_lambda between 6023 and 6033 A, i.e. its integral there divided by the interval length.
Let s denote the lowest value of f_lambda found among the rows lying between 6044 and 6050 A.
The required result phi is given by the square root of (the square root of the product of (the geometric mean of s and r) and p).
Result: 1.14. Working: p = 0.795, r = 0.746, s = 5.9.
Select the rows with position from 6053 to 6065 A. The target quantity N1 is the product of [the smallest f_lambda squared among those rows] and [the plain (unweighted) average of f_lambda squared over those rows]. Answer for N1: 1421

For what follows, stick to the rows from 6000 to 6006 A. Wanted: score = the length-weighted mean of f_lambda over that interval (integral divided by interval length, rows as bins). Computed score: 6.1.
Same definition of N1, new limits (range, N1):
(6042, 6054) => 1047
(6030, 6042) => 1023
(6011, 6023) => 853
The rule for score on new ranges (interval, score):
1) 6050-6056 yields 6.3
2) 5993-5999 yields 5.8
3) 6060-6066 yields 6.3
